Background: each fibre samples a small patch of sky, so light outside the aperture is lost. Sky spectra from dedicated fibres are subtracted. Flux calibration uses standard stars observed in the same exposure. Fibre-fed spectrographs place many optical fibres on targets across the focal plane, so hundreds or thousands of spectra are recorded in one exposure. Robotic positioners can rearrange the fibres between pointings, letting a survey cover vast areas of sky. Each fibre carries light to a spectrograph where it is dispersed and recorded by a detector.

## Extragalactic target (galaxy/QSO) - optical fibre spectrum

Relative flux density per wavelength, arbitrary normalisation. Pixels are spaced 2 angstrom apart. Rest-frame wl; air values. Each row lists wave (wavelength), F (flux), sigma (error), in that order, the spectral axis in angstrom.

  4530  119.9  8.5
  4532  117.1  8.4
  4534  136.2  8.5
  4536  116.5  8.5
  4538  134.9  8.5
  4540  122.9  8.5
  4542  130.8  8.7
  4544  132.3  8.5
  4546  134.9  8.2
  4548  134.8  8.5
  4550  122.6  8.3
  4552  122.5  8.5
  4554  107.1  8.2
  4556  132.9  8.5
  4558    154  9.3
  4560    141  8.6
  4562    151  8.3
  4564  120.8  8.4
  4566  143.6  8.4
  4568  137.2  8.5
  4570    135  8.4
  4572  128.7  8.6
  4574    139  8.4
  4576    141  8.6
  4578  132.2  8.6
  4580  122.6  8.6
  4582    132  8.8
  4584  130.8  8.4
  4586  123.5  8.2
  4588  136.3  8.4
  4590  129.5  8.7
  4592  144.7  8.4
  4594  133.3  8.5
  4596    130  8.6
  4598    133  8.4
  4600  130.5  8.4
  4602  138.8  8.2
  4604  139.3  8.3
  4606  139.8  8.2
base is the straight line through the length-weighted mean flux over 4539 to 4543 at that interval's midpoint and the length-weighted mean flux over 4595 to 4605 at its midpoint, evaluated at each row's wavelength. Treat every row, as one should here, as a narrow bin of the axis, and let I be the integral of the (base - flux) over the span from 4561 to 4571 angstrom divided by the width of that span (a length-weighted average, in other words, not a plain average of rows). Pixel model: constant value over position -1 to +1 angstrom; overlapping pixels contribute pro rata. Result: -7.5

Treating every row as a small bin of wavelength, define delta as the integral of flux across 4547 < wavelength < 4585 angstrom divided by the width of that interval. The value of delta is 133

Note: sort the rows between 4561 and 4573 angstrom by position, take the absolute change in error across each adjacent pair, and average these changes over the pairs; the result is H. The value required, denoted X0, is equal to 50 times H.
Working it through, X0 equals 5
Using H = 0.10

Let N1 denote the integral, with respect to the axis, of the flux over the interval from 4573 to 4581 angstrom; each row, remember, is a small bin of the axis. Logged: 1070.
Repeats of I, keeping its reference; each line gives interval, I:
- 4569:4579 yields -4.2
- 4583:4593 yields -0.2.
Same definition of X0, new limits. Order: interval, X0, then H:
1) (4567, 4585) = 8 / 0.16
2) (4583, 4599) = 10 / 0.20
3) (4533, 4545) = 4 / 0.08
